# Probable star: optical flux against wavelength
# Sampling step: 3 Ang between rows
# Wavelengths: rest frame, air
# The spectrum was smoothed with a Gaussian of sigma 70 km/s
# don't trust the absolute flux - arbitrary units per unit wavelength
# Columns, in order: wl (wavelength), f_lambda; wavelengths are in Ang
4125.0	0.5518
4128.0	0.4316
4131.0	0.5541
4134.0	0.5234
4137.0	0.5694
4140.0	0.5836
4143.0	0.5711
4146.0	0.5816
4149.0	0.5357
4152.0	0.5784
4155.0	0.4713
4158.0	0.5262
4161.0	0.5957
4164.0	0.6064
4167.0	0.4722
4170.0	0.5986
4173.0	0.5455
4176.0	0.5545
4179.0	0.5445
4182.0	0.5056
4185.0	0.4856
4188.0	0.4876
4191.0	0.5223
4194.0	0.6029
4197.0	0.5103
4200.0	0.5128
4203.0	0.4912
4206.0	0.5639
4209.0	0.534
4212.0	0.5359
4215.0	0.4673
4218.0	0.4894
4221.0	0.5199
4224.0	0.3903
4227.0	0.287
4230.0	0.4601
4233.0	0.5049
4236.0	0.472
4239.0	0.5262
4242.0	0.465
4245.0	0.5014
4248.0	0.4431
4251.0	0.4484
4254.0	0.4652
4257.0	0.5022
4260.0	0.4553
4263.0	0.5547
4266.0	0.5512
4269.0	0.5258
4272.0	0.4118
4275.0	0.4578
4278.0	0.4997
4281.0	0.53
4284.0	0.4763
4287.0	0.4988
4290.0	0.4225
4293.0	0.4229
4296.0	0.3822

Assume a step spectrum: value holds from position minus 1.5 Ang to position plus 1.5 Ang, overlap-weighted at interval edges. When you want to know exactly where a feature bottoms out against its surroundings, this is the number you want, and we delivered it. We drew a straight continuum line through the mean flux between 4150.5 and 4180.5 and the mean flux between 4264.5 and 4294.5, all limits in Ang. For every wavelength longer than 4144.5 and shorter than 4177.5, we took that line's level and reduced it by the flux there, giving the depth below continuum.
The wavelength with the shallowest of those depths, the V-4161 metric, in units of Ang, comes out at 4164.0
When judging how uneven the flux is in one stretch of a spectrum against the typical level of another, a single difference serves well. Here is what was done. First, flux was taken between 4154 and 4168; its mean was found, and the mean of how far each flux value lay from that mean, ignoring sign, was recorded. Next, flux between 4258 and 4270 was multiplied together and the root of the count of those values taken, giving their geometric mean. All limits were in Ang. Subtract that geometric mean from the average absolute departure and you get -0.47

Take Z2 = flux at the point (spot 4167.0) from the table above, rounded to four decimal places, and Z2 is 0.4722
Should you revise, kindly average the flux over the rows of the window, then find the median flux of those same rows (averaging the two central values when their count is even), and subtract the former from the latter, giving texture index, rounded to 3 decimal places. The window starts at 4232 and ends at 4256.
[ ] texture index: -0.010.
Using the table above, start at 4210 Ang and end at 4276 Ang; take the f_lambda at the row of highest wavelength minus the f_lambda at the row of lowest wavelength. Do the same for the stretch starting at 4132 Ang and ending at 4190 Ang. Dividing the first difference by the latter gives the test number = 2.2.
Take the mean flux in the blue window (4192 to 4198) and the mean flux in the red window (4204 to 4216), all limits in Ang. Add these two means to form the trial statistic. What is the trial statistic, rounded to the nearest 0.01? 1.08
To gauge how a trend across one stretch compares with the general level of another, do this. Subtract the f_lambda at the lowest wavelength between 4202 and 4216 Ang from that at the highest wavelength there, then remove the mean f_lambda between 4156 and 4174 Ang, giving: -0.58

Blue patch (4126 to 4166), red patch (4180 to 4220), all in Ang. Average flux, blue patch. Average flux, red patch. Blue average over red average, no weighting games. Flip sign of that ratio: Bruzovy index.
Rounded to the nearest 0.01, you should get -1.06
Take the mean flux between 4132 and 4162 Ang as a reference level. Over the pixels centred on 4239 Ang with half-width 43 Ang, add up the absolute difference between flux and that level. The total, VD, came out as 2.0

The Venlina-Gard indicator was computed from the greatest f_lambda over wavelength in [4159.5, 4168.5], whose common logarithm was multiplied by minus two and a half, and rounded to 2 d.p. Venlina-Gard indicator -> 0.54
